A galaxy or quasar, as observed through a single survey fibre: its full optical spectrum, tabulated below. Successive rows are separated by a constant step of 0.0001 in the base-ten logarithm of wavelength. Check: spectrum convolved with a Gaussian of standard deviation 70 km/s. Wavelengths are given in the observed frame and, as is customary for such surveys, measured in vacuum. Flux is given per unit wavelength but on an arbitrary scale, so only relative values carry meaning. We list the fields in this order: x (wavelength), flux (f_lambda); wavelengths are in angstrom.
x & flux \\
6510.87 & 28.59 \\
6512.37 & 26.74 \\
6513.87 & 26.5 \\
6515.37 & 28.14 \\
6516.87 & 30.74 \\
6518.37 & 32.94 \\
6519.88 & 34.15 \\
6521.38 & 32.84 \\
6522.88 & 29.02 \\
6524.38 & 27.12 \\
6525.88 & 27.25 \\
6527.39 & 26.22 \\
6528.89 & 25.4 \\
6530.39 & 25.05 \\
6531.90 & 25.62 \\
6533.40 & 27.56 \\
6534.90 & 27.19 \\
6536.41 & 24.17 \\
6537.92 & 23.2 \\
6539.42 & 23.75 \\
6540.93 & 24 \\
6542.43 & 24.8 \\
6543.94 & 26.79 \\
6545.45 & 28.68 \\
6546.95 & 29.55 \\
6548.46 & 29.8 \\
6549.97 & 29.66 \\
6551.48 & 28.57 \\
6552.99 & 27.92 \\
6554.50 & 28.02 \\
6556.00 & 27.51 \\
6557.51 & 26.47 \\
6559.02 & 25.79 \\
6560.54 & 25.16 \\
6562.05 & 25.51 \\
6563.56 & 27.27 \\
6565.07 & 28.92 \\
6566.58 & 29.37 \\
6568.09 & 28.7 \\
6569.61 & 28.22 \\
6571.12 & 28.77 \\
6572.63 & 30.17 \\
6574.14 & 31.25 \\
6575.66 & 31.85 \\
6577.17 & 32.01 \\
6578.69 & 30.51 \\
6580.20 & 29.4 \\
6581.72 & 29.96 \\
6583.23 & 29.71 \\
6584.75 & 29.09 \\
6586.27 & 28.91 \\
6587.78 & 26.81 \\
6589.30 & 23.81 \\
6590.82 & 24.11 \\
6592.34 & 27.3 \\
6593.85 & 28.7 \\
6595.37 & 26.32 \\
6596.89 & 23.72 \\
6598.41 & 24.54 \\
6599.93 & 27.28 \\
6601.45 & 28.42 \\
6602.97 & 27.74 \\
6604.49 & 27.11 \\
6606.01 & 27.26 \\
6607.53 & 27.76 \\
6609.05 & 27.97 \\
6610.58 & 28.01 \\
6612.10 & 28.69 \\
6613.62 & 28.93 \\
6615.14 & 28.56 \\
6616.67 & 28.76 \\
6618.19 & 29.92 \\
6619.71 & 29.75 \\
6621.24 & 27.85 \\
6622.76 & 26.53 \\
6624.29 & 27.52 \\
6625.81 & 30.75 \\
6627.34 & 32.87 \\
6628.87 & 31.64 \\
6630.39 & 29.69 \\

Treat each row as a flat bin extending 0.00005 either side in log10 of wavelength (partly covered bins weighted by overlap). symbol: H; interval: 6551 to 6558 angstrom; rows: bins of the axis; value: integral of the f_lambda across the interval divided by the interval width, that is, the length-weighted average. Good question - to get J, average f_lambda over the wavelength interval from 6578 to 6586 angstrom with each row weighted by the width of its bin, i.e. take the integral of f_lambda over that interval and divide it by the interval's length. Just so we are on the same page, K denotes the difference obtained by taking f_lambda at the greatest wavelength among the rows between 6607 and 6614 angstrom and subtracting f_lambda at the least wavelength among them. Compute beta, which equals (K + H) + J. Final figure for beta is 58.58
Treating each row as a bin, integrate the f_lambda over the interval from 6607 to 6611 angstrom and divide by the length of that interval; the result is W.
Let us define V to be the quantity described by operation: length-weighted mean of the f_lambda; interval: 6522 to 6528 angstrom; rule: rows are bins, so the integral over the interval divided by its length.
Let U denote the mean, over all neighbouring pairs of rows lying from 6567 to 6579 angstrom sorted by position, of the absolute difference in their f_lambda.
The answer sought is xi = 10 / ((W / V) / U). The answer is 8.1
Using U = 0.82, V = 27.5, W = 27.9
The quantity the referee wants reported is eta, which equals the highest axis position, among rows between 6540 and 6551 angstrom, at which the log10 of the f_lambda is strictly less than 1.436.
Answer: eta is 6543.94 angstrom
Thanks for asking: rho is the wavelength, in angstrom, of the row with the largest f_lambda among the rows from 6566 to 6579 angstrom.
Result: 6577.17 angstrom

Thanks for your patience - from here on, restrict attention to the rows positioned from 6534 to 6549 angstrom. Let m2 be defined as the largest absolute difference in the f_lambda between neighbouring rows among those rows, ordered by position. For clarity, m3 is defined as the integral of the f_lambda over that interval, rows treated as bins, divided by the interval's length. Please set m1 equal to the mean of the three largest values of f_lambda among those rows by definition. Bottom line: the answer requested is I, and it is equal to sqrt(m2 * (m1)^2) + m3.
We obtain 77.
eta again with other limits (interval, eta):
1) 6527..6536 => 6534.90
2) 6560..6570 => 6563.56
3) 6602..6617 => 6606.01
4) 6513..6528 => 6527.39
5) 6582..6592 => 6590.82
